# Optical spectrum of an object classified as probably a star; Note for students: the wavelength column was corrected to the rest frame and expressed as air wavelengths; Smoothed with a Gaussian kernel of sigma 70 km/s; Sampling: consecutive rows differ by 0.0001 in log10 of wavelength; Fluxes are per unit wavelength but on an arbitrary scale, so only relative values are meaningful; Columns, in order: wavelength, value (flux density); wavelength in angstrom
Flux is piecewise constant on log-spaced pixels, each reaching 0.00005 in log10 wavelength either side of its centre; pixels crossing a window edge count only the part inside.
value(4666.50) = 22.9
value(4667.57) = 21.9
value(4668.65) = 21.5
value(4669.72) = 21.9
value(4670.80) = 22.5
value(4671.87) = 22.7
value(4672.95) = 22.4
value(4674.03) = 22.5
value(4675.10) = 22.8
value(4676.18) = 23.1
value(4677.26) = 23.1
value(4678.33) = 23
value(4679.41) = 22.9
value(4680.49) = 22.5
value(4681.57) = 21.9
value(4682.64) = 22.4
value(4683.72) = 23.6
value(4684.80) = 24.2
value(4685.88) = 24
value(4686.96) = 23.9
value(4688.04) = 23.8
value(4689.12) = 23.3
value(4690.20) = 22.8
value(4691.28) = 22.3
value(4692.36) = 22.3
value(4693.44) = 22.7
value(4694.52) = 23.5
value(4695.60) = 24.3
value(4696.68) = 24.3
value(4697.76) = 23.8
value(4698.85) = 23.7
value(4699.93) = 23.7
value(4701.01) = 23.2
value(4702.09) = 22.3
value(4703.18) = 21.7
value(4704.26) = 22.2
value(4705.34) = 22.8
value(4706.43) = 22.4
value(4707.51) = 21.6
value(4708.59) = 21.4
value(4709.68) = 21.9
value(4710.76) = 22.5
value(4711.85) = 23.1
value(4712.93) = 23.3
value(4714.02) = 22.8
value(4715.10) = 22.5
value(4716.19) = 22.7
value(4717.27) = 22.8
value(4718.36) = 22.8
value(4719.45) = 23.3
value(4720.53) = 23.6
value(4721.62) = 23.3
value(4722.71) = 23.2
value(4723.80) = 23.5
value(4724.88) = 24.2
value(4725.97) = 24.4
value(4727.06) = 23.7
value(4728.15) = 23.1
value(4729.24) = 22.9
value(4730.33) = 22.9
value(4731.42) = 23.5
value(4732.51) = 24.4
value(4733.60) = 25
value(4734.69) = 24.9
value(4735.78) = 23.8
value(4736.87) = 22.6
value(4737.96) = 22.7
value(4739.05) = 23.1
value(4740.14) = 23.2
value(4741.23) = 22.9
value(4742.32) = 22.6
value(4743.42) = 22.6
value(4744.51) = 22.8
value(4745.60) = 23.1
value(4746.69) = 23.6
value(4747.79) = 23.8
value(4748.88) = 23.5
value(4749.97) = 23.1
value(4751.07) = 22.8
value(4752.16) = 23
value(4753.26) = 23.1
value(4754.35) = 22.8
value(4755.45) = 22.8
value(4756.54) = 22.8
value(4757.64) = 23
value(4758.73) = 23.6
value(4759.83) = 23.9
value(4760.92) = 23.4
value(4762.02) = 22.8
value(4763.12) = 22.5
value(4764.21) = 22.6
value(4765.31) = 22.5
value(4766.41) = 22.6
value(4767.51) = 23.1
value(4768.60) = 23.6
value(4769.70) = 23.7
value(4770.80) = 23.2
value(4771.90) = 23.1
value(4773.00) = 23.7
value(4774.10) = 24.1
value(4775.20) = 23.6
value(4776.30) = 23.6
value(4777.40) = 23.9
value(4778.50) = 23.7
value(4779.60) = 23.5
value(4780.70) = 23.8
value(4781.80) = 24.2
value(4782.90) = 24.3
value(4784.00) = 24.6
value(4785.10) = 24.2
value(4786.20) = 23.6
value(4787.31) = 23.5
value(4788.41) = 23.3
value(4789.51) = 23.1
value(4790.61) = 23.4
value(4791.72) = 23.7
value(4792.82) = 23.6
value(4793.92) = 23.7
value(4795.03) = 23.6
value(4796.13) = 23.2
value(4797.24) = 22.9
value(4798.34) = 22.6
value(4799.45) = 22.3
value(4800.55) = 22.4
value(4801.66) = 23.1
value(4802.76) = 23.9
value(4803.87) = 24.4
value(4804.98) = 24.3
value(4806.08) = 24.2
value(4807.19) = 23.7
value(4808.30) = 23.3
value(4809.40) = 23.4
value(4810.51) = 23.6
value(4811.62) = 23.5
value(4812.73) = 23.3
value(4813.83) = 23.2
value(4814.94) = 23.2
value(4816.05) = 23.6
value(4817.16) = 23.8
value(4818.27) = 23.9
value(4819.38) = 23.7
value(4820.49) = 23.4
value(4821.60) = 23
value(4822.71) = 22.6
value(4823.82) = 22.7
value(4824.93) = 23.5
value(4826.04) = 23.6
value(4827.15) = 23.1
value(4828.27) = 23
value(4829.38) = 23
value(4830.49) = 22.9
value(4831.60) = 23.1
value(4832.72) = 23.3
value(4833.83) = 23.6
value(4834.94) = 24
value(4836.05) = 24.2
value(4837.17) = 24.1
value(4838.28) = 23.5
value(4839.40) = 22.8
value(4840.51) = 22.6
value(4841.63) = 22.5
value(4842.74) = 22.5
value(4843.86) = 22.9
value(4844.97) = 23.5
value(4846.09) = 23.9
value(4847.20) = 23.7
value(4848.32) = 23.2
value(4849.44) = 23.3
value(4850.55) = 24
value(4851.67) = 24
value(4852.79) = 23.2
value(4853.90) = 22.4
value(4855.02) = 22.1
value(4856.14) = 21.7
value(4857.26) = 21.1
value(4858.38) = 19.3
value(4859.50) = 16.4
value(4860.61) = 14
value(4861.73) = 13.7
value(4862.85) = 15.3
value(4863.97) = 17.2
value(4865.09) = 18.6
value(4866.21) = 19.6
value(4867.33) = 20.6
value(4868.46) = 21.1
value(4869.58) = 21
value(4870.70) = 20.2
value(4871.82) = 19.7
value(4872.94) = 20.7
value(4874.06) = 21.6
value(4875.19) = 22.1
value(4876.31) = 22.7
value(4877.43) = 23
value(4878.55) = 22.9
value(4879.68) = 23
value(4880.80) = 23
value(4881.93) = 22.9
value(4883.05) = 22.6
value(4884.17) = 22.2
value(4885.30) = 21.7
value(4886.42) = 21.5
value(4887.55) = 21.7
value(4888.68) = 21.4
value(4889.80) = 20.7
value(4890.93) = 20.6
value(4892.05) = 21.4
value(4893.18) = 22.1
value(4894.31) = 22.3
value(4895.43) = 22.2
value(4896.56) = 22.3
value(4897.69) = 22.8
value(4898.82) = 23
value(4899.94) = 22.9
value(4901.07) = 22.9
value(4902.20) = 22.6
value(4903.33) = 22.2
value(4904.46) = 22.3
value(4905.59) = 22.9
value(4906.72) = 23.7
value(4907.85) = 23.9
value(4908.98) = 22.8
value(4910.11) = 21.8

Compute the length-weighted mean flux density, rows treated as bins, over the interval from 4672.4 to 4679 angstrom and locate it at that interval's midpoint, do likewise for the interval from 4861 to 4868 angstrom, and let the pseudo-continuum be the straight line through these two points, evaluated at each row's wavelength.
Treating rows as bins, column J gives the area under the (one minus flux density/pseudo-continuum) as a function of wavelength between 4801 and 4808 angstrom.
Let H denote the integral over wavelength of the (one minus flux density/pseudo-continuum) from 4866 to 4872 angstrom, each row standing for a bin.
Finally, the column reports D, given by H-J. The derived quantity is 0.6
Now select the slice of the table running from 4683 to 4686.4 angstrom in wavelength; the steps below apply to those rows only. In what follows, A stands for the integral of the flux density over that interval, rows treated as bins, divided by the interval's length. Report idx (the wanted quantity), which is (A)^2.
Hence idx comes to 568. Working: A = 23.8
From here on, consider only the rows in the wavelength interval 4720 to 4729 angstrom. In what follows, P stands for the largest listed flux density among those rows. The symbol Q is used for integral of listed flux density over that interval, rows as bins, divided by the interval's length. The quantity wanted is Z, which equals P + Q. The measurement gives 48.0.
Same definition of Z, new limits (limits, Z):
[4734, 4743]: 48.1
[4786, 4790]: 46.9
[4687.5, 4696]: 47.4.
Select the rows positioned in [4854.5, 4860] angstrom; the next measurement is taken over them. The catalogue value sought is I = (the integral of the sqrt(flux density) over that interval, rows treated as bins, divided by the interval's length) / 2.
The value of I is 2.24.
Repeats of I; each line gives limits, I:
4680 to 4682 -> 2.35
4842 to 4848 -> 2.41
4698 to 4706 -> 2.39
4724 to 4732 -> 2.43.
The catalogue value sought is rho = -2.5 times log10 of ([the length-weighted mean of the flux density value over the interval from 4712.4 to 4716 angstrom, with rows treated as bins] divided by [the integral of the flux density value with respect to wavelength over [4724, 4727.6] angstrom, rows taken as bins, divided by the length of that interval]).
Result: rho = 0.06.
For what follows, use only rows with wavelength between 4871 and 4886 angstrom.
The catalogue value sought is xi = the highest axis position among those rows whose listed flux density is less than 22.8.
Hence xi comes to 4885.30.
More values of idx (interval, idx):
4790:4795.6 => 557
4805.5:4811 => 560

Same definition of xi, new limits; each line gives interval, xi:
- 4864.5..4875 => 4874.06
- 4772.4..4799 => 4798.34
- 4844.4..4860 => 4859.50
